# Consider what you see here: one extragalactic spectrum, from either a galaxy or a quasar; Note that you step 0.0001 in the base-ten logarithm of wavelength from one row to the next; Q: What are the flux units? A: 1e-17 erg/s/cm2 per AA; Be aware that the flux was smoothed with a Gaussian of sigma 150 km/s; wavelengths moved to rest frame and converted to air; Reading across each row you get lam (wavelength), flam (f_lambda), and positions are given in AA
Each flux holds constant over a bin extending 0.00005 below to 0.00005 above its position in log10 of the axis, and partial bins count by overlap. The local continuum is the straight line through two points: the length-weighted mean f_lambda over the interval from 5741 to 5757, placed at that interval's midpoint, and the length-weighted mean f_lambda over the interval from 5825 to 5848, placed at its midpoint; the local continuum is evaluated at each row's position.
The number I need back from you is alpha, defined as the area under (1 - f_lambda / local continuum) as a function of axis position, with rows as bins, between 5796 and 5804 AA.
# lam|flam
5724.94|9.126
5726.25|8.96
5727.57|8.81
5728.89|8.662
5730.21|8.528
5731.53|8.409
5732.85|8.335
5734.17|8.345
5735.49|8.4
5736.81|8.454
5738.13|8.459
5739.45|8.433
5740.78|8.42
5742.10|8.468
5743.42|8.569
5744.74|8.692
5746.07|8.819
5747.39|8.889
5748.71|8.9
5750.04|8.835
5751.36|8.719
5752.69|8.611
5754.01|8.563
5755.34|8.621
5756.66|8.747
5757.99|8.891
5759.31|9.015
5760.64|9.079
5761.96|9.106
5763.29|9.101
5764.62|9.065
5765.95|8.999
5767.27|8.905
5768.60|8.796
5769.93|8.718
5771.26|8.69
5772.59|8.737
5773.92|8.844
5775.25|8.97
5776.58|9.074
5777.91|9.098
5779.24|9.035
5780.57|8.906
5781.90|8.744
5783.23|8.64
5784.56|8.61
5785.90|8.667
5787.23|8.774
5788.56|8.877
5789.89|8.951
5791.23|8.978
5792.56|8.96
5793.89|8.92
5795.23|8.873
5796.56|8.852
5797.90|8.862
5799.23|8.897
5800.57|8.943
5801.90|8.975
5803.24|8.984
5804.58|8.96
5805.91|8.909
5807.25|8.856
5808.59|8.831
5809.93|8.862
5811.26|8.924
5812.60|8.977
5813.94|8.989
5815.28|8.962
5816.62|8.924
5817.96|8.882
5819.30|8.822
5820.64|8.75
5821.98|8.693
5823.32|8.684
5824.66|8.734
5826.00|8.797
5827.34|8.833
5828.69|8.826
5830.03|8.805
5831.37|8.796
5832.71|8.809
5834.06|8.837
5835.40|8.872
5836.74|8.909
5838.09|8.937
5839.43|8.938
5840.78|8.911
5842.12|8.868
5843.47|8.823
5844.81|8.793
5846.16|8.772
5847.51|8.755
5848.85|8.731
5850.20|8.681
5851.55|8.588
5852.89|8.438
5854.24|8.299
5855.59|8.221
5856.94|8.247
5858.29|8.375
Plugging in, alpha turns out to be -0.13 AA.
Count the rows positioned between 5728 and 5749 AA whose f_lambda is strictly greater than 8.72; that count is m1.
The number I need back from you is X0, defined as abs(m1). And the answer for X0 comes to 3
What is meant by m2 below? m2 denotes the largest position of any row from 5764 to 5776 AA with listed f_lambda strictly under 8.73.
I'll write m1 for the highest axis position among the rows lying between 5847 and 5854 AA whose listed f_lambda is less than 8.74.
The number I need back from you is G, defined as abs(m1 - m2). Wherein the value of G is 81.6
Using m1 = 5852.89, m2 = 5771.26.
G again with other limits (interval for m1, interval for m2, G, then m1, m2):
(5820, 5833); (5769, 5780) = 53.4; 5824.66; 5771.26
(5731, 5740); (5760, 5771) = 30.5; 5739.45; 5769.93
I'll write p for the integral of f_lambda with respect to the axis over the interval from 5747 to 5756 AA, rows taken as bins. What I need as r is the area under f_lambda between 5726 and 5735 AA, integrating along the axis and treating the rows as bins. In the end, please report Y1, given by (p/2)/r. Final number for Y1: 0.510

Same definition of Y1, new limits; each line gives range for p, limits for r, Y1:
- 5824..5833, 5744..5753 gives 0.501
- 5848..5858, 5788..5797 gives 0.527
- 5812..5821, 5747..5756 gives 0.510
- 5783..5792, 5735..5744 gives 0.520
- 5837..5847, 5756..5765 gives 0.547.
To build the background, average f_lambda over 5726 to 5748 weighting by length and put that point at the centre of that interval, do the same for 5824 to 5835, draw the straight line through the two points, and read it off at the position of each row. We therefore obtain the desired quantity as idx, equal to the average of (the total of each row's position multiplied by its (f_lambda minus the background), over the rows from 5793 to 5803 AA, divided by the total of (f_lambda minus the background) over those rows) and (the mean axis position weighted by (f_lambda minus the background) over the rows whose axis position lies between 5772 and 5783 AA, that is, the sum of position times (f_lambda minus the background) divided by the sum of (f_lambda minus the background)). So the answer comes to 5787.7 AA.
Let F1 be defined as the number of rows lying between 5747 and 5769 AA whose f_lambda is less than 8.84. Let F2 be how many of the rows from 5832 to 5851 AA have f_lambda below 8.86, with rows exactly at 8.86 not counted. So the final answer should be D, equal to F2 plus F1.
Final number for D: 15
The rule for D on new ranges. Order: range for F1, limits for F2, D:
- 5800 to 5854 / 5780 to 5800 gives 27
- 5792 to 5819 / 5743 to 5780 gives 15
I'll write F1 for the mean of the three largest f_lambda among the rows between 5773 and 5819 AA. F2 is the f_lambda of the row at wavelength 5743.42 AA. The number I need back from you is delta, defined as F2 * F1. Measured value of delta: 78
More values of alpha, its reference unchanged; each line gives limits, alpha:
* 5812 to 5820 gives -0.11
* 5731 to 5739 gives 0.25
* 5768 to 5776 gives -0.06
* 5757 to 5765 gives -0.29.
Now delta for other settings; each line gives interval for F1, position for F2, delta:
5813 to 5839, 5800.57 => 80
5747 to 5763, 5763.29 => 83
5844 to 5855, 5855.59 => 72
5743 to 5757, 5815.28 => 80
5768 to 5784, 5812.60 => 81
